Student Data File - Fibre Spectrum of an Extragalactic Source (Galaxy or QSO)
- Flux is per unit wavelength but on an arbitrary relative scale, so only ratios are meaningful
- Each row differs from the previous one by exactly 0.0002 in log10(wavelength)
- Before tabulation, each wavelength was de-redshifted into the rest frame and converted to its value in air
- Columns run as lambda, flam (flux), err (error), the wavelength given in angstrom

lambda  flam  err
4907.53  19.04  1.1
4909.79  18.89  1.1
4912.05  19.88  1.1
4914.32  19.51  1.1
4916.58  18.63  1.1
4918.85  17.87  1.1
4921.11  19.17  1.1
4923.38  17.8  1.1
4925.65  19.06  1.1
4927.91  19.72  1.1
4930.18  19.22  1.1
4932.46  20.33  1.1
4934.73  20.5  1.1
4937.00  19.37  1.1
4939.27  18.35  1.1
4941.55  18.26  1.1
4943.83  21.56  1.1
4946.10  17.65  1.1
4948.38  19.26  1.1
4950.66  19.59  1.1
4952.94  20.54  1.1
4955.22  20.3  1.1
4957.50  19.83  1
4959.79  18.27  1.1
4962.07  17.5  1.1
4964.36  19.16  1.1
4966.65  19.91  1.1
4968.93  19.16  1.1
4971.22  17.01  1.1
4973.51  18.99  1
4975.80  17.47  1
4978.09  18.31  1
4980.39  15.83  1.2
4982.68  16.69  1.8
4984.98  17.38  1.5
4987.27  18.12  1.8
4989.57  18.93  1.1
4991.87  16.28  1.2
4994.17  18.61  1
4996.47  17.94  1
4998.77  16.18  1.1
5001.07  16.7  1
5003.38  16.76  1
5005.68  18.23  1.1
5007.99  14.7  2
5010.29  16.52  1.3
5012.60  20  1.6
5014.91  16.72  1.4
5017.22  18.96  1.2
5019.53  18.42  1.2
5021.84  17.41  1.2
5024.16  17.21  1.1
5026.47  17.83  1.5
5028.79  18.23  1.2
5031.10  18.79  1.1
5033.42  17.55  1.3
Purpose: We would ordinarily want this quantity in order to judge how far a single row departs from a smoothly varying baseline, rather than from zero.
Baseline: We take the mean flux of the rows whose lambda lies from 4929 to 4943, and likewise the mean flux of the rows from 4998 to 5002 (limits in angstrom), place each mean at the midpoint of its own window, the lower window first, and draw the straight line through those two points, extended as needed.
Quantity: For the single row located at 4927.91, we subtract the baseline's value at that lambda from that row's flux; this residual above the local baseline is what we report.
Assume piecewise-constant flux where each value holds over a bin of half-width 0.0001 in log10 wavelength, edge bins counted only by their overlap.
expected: 0.0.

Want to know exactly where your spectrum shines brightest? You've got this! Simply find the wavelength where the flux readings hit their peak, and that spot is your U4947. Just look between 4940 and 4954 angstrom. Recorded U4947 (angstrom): 4943.83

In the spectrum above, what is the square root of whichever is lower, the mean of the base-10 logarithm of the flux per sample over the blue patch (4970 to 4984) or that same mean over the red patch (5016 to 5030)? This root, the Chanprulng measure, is 1.11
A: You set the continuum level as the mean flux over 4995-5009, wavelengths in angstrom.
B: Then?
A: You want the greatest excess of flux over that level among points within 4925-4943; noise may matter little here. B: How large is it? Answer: 3.7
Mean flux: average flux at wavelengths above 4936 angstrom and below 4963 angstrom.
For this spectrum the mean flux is 19.2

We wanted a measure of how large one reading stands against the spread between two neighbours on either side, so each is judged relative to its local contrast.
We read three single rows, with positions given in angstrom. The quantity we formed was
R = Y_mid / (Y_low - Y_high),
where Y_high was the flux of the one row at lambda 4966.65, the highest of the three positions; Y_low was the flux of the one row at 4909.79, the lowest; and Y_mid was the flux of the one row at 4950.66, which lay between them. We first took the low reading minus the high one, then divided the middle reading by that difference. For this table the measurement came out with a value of -19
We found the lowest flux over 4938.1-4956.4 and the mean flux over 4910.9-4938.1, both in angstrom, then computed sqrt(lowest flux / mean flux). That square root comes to 0.957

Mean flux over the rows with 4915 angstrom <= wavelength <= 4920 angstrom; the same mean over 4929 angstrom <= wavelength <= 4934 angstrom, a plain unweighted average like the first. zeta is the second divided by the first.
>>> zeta 1.08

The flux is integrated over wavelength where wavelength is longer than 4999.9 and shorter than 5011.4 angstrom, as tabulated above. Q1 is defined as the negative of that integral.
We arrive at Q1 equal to -191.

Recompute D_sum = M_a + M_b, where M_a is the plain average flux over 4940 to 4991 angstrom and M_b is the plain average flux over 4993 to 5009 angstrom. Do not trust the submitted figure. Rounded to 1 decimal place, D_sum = 35.6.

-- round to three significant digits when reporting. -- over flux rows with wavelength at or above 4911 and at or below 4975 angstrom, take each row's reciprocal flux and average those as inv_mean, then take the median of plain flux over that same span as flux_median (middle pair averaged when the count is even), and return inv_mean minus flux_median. -19.1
